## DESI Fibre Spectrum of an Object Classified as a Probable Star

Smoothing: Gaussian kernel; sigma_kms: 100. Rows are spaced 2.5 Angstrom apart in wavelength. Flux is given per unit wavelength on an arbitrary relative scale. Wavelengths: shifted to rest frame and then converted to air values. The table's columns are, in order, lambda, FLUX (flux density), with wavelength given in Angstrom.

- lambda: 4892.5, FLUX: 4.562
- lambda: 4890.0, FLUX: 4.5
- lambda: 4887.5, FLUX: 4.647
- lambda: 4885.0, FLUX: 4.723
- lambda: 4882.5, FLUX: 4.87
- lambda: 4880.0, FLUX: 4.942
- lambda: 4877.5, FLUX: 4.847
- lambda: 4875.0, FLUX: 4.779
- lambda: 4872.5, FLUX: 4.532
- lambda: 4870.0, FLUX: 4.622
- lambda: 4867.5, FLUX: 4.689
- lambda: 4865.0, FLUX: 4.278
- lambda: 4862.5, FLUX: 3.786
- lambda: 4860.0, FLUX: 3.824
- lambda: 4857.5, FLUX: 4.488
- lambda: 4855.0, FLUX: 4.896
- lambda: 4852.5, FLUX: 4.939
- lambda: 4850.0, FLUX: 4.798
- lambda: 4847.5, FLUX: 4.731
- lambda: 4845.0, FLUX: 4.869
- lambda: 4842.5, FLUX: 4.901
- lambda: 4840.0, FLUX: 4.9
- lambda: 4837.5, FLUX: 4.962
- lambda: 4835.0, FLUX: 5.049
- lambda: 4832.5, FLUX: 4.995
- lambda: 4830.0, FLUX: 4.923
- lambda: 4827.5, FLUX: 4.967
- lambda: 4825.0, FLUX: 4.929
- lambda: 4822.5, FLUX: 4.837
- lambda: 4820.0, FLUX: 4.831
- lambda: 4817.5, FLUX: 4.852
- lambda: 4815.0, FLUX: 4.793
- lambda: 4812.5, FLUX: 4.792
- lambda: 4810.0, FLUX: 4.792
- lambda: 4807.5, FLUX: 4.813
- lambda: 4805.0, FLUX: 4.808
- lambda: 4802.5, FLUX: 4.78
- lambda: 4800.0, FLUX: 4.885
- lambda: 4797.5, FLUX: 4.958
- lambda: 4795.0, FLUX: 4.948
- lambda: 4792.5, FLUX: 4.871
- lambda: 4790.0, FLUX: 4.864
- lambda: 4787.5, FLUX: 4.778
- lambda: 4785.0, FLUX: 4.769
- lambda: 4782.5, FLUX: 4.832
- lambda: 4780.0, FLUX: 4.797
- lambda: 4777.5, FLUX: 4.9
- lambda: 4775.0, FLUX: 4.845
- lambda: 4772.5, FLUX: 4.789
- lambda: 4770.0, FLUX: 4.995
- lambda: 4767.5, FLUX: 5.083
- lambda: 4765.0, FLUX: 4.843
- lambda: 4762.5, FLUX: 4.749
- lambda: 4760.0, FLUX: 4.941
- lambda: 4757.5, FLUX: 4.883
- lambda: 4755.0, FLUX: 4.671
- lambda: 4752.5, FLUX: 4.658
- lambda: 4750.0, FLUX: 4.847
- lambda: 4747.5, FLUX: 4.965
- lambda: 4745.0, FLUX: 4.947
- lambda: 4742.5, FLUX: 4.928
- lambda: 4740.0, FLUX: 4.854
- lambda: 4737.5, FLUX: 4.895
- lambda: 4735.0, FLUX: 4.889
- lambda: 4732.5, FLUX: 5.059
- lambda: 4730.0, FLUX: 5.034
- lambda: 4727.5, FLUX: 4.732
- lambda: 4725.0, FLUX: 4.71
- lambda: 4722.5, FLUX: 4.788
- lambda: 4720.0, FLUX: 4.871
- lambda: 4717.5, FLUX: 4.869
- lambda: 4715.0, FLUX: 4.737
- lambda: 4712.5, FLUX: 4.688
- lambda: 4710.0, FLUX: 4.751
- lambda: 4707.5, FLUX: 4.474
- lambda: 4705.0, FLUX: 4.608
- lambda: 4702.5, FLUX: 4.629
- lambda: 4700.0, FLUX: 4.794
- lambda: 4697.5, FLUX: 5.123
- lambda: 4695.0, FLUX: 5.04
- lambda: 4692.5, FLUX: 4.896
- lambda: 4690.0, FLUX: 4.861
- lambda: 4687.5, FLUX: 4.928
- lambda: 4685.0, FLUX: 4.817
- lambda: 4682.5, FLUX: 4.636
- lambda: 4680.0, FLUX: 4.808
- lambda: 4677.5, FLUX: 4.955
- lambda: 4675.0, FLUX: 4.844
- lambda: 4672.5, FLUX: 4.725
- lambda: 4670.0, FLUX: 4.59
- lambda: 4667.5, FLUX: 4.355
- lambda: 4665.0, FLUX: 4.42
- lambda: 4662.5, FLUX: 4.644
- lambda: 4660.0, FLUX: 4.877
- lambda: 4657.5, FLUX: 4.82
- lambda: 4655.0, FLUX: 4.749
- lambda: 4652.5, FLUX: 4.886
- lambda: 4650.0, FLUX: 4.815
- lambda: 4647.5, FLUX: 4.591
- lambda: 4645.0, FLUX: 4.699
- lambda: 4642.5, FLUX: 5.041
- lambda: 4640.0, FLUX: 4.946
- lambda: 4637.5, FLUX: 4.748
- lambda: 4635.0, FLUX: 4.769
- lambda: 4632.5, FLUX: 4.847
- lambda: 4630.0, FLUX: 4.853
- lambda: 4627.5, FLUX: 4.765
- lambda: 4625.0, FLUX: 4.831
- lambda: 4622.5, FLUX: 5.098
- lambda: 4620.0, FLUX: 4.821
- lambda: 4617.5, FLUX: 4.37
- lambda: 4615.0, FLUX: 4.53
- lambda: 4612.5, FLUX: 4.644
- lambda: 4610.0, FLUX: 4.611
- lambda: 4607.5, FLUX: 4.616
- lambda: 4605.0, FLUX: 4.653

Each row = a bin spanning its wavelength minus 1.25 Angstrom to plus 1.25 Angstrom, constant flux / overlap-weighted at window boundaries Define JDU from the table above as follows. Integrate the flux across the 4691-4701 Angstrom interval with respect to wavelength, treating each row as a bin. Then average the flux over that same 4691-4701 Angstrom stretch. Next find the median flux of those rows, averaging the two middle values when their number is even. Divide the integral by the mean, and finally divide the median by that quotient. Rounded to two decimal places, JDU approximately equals 0.50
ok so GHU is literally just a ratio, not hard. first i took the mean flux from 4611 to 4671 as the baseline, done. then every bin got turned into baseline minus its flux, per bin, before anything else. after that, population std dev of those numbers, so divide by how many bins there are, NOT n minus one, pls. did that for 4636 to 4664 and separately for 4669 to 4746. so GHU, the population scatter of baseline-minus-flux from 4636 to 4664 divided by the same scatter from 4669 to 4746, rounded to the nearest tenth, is 0.9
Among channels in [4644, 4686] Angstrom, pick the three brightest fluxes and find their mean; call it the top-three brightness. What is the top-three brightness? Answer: 4.91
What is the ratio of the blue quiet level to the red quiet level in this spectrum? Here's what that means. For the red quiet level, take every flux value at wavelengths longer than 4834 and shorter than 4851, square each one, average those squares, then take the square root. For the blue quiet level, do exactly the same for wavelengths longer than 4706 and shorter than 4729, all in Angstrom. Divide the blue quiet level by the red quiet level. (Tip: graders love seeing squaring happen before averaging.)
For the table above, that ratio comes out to 0.97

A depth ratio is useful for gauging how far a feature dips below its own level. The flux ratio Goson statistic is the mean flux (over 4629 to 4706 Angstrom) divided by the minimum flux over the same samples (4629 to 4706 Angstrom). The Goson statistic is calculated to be 1.10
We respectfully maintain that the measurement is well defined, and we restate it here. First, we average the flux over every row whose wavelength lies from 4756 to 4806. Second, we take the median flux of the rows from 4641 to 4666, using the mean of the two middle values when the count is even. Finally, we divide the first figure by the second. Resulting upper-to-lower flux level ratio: 1.02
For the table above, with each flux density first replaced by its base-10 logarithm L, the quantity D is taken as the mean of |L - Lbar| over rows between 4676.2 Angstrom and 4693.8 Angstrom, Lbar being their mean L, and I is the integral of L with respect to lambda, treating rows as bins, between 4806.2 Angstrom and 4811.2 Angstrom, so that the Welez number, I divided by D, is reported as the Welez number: 493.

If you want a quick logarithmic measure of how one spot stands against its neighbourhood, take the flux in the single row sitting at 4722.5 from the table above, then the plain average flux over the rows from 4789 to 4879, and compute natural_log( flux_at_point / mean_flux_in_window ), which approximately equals 0.005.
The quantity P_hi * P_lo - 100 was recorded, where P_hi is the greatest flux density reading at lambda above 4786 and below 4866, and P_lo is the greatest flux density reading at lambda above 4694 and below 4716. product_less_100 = -74.1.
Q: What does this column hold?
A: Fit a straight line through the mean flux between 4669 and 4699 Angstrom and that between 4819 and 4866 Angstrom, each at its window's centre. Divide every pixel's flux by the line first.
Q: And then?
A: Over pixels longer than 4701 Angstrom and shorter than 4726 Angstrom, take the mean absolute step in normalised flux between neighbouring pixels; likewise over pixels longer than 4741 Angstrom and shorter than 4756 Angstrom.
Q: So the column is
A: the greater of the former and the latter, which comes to 0.0193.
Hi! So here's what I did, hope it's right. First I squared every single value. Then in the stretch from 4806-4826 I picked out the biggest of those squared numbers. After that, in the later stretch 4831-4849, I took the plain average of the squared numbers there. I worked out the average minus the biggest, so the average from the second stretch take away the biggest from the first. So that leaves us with 0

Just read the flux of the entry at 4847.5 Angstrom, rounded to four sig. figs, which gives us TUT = 4.731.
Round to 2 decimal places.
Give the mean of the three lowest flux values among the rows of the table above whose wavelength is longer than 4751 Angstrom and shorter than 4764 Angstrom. 4.69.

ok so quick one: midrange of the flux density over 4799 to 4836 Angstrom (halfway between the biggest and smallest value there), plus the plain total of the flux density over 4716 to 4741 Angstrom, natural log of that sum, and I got 3.98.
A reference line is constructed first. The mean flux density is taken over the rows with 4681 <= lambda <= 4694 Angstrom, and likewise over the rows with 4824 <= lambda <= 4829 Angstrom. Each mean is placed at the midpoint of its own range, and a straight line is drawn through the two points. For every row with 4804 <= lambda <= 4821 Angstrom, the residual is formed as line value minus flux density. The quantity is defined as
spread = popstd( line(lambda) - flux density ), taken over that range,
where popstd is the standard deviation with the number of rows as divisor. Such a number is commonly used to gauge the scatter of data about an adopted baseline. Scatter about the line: 0.02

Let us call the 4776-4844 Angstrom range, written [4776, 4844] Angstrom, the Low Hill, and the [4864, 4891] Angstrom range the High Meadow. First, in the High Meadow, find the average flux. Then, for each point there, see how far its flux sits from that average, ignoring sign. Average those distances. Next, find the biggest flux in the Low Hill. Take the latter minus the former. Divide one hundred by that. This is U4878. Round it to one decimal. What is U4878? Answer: 20.4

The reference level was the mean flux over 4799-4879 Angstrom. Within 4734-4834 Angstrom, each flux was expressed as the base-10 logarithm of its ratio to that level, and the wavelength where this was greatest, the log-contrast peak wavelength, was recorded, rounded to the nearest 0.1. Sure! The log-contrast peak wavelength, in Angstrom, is 4767.5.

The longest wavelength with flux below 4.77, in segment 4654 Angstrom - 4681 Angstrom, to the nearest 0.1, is 4672.5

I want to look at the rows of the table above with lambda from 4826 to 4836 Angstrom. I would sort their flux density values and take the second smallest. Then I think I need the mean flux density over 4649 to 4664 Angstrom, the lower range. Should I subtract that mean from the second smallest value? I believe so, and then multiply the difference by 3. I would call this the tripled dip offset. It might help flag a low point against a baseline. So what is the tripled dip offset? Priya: 0.5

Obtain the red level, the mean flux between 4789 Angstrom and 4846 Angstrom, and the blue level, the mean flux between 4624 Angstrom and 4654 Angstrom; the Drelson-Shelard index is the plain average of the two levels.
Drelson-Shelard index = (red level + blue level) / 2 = 4.85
